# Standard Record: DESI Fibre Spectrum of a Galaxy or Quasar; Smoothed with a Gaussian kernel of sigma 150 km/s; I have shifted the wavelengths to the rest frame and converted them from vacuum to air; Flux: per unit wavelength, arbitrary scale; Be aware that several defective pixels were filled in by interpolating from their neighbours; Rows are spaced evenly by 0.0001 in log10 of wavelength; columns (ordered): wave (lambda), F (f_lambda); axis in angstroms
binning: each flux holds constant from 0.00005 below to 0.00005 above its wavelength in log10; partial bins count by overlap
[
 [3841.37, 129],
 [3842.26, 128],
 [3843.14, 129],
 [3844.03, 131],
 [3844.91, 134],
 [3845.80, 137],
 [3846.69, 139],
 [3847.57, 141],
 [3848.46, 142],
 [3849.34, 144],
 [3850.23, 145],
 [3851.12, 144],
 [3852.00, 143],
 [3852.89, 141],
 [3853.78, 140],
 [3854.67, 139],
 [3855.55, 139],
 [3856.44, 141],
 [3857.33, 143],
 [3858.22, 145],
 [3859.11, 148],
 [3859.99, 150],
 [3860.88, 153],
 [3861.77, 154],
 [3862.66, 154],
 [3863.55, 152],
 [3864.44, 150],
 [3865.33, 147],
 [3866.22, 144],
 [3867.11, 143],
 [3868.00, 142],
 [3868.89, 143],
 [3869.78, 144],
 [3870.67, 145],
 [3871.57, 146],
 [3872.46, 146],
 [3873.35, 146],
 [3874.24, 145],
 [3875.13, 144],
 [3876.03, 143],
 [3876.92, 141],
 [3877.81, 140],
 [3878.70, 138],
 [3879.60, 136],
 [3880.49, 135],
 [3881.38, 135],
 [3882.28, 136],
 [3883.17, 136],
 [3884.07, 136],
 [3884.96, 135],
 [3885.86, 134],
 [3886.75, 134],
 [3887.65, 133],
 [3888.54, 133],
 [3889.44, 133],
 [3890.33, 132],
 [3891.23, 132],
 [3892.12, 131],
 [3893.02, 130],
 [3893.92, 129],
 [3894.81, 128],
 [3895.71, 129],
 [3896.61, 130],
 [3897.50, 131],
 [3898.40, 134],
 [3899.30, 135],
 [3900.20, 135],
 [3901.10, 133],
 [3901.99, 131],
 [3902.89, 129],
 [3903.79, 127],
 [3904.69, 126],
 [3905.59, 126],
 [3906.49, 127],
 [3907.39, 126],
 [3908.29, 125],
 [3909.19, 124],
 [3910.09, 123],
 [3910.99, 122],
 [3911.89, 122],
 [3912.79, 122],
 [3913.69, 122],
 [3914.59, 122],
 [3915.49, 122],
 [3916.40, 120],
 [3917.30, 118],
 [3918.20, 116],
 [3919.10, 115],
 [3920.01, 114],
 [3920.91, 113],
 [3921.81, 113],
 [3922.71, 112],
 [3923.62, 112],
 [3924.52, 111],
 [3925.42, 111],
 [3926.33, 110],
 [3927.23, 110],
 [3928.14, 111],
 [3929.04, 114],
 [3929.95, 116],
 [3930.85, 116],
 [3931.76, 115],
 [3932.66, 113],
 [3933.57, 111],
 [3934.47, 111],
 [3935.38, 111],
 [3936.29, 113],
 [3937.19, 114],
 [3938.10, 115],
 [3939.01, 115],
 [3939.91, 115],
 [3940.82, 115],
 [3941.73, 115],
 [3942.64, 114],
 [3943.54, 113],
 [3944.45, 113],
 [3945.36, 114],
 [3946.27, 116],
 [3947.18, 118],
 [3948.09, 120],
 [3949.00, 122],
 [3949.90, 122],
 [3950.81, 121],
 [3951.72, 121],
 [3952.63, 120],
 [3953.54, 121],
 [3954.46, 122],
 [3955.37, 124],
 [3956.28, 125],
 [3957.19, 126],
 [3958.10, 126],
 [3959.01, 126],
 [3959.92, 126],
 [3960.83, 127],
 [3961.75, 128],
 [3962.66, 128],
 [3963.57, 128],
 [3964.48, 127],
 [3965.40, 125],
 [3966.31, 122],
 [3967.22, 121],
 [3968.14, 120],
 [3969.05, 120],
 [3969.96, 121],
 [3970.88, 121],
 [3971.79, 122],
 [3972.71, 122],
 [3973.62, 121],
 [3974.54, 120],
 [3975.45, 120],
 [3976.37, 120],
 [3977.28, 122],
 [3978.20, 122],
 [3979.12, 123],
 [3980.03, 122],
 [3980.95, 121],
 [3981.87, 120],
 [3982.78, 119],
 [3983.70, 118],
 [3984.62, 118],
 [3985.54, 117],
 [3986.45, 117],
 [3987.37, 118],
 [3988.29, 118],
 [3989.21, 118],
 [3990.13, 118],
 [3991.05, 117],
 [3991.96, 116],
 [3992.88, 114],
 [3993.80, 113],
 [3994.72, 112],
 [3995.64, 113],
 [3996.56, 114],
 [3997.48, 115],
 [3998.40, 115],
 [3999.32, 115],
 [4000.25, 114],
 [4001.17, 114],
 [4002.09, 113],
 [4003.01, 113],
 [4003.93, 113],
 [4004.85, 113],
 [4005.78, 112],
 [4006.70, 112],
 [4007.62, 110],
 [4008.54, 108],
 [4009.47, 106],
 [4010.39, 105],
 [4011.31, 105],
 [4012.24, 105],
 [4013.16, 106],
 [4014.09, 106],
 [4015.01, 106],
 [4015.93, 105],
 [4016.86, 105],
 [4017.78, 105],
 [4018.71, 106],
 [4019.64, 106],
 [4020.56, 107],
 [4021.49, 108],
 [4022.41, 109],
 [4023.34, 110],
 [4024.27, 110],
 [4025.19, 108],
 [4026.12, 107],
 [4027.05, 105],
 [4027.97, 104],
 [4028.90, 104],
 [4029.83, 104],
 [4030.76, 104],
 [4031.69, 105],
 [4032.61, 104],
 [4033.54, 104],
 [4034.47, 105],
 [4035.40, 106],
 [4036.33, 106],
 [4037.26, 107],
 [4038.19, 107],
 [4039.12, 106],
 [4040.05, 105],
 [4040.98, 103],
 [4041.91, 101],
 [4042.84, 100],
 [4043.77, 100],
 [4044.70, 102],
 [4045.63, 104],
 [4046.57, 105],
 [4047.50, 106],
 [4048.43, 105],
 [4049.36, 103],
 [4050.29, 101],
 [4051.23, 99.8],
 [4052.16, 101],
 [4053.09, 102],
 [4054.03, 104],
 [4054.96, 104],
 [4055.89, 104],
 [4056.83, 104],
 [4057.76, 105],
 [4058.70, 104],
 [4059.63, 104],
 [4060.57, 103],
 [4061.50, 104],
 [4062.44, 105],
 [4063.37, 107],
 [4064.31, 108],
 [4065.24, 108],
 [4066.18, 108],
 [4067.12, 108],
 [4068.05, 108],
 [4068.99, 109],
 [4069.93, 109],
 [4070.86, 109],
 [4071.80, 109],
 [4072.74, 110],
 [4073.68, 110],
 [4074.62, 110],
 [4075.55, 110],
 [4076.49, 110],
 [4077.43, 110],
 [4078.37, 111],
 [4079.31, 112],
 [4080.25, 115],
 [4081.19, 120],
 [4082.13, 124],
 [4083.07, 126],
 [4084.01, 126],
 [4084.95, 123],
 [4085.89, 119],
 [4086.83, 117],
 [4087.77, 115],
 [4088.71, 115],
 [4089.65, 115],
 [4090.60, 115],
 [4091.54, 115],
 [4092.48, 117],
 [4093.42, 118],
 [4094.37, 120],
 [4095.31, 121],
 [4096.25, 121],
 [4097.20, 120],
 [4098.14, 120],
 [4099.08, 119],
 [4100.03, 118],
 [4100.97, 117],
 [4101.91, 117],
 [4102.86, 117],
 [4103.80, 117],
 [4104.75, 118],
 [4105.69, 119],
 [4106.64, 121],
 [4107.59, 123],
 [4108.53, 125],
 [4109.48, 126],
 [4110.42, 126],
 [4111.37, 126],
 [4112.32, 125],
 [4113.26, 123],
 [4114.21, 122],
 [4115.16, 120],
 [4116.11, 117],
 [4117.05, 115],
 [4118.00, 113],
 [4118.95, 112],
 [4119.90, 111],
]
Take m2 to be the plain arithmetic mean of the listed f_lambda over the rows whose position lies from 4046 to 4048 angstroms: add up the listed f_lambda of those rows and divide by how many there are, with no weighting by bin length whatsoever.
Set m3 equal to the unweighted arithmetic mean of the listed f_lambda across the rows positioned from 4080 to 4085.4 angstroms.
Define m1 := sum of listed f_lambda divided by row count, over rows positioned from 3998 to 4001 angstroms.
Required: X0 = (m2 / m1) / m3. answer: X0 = 0.0075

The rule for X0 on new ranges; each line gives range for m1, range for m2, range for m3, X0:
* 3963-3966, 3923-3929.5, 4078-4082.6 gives 0.0075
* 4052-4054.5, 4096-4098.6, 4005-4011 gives 0.0108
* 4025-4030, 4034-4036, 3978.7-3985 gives 0.0083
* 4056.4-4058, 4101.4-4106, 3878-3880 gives 0.0082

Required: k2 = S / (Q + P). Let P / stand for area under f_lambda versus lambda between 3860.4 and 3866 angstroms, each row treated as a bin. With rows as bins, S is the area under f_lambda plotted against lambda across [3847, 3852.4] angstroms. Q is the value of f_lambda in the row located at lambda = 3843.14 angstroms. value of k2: 0.79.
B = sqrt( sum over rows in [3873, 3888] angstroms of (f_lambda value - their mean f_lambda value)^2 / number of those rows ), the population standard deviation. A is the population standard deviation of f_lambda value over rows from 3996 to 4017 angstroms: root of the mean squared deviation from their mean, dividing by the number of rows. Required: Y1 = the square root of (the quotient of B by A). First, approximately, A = 4.0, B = 4.1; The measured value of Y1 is 1.0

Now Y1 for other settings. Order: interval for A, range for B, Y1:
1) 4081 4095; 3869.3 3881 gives 1.0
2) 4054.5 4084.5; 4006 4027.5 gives 0.6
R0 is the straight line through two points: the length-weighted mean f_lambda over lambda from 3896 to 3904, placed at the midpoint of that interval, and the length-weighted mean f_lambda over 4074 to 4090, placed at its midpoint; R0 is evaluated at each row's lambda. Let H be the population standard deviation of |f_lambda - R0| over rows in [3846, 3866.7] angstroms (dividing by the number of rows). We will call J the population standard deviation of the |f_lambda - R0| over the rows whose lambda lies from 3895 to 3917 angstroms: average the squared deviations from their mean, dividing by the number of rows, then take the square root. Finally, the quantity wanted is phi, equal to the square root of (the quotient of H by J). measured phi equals 1.3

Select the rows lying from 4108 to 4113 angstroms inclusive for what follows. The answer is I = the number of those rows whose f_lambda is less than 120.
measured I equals 0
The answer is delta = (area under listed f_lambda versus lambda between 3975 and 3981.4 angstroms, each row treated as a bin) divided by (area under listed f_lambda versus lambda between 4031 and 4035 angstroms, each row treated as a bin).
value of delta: 1.9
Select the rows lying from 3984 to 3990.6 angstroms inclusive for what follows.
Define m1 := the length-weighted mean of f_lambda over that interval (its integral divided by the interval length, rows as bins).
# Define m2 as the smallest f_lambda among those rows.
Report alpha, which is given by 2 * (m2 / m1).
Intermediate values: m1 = 118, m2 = 117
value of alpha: 1.99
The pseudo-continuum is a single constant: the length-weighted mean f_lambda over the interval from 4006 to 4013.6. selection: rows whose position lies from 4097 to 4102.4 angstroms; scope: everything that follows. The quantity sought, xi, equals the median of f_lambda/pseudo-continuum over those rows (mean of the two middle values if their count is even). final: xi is 1.10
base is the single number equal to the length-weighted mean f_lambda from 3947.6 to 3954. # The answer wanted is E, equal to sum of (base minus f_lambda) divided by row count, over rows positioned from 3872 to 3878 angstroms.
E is -23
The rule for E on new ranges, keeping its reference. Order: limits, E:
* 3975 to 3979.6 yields 0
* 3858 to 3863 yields -30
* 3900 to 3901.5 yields -13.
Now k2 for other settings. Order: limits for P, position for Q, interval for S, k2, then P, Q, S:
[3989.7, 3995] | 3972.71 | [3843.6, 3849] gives 1.01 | 611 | 122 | 743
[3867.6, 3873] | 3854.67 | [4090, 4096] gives 0.77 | 779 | 139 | 706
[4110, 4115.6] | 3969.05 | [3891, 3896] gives 0.80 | 692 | 120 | 649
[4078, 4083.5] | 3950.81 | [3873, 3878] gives 0.93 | 649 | 121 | 717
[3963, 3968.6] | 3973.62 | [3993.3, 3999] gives 0.80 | 694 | 121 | 648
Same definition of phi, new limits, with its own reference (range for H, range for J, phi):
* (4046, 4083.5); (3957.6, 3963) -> 3.2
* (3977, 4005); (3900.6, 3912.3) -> 1.0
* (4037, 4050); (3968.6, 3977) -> 1.7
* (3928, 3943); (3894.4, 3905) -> 1.2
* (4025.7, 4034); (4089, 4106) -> 0.7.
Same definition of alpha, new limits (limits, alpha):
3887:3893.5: 1.97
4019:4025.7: 1.96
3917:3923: 1.96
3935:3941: 1.95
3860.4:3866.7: 1.91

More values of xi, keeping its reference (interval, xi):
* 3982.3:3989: 1.10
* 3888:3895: 1.22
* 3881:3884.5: 1.27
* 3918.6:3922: 1.06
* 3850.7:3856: 1.31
